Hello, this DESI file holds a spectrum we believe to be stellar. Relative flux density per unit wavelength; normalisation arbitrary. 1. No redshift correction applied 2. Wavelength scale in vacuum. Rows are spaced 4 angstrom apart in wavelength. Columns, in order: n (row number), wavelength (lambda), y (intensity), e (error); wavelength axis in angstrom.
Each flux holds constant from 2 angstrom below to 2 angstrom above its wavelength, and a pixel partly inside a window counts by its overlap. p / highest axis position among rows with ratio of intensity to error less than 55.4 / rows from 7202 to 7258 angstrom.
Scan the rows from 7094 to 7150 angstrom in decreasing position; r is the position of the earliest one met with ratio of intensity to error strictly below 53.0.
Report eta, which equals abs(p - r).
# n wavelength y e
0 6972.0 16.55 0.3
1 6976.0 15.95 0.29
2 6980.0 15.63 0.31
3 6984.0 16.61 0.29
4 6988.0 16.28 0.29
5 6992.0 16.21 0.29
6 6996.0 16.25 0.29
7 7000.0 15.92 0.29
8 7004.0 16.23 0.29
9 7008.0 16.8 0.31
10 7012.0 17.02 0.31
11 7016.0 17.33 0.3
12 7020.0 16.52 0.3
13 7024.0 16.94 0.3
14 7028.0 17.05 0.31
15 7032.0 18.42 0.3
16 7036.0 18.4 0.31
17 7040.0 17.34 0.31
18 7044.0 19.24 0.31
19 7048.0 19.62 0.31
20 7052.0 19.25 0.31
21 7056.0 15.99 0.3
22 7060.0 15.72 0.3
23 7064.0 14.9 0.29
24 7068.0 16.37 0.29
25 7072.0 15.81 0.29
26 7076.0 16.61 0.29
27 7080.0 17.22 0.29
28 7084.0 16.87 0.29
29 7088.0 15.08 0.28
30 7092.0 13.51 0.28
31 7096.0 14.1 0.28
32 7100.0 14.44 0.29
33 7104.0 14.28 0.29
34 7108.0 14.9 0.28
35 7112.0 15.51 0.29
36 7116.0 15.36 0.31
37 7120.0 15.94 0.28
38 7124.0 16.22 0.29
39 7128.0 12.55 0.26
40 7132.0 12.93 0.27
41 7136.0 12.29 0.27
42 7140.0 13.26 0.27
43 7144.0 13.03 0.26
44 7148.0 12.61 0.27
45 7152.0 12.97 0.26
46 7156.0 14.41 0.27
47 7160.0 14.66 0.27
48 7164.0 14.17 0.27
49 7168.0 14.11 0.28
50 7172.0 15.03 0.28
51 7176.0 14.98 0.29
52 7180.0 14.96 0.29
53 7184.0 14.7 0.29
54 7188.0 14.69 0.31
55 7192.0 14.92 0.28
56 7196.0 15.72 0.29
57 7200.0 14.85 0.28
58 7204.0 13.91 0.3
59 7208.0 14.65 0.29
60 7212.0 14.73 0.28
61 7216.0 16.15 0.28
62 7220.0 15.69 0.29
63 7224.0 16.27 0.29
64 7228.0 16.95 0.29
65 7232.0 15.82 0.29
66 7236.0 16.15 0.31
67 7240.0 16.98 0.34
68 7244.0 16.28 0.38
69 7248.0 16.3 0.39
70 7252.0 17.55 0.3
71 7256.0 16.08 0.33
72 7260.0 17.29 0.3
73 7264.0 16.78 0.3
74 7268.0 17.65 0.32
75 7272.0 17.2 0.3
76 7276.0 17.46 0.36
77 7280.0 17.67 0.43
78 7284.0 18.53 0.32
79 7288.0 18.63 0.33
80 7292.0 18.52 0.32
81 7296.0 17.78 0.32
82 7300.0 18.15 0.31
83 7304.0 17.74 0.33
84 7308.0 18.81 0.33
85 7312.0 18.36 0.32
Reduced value 108 angstrom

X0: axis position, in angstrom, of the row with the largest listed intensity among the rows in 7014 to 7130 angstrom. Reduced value 7048.0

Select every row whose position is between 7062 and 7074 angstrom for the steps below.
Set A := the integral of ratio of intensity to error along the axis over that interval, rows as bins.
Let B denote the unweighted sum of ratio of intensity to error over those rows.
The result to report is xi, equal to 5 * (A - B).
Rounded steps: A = 649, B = 162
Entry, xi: 2435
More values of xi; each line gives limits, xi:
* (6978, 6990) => 2457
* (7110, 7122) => 2399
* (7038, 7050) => 2719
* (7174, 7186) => 2309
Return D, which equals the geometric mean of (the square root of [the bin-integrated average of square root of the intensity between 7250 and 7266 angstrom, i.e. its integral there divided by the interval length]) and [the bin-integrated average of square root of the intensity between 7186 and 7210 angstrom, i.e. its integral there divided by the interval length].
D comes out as 2.79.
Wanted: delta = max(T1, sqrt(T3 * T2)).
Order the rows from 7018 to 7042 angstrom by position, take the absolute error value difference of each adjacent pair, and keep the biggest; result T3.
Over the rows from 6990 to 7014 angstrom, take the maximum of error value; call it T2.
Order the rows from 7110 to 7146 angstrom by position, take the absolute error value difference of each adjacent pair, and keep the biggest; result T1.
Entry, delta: 0.056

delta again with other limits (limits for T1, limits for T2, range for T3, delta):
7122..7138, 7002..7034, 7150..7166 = 0.056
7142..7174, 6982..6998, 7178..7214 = 0.093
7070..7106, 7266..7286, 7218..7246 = 0.131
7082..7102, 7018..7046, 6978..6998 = 0.079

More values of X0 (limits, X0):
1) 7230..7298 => 7288.0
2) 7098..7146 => 7124.0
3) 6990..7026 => 7016.0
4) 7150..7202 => 7196.0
